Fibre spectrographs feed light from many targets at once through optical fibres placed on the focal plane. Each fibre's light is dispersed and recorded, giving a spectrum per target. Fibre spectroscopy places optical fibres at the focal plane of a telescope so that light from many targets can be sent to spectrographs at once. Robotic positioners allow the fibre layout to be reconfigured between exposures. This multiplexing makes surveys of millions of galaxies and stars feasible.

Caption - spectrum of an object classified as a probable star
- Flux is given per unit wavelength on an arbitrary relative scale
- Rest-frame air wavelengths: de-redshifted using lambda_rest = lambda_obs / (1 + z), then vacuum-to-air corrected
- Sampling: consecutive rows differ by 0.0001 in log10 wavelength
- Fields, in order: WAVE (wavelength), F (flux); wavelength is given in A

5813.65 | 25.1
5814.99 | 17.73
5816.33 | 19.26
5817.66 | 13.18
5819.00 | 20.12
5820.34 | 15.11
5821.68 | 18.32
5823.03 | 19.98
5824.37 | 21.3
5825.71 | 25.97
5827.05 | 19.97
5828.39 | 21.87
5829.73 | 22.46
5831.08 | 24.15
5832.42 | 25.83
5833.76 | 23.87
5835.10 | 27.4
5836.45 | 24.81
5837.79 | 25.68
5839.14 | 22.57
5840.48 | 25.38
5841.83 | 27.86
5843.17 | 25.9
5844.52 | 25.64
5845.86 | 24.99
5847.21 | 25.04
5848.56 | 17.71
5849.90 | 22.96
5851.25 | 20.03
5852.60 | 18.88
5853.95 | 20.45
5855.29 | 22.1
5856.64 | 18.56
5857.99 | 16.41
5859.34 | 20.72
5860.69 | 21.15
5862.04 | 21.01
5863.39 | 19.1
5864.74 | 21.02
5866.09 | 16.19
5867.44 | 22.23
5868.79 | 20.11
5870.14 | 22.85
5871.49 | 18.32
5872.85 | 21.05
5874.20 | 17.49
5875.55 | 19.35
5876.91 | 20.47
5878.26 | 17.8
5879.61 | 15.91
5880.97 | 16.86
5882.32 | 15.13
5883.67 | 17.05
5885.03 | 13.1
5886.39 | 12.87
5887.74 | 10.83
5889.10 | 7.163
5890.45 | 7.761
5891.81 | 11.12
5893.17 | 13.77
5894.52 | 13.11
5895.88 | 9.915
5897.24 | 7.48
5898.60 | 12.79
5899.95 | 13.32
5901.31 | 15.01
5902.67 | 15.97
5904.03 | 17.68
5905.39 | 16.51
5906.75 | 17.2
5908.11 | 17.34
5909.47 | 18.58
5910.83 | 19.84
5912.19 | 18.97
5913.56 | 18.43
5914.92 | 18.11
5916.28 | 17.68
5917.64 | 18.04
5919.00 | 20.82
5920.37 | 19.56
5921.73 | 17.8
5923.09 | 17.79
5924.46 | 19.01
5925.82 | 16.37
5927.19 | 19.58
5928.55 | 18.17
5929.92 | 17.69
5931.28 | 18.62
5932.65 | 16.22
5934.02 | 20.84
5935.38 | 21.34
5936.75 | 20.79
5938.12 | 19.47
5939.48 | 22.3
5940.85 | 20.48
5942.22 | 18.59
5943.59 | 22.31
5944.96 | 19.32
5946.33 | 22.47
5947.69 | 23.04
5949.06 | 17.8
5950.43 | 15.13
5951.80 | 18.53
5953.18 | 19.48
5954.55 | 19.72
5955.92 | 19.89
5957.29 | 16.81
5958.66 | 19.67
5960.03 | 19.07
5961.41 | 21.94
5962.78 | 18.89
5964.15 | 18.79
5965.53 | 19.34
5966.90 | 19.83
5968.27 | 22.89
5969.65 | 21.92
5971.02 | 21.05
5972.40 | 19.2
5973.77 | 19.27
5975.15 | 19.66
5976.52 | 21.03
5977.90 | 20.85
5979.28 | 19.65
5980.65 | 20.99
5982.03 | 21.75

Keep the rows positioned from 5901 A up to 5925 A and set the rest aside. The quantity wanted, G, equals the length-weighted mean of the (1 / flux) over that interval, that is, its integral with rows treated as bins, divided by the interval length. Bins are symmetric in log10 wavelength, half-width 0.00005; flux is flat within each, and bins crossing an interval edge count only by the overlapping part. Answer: 0.0557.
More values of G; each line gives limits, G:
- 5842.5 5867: 0.0485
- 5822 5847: 0.0418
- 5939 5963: 0.0512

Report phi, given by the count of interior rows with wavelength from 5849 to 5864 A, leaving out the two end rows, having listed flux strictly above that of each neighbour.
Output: 2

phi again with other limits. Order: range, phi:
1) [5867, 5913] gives 8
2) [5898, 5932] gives 5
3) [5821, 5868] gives 10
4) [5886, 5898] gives 1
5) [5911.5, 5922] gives 1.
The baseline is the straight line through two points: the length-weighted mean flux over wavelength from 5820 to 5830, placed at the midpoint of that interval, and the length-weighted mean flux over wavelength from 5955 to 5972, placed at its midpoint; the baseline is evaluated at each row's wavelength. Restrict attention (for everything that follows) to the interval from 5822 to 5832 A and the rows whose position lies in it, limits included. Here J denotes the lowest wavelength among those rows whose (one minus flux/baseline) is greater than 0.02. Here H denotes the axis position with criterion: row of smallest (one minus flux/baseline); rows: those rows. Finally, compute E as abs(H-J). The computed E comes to 2.7 A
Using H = 5825.71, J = 5823.03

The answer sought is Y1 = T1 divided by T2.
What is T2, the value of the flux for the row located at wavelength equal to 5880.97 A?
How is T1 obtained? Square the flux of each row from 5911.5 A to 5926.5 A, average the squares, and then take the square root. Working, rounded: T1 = 18.4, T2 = 16.86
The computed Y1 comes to 1.09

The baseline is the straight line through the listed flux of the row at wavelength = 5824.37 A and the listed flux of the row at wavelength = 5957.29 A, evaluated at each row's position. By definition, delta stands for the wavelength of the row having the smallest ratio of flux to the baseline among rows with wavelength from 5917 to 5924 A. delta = 5921.73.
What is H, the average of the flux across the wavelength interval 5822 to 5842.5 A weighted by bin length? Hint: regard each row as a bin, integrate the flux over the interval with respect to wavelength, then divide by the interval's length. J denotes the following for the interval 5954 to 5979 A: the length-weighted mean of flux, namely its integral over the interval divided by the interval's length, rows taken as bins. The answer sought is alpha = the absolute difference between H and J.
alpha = 4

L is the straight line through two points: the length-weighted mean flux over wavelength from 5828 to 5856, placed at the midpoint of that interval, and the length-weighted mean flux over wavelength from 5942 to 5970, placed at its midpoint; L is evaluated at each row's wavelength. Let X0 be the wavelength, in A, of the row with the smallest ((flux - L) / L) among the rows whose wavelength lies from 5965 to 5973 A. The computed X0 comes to 5965.53 A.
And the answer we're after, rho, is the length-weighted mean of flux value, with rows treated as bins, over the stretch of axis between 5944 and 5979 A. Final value 20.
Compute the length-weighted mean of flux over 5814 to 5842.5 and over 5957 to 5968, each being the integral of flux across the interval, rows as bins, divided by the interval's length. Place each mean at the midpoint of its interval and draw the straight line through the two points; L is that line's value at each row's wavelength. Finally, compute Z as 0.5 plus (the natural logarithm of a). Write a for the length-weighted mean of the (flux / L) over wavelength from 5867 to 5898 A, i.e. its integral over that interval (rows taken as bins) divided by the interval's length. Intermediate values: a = 0.72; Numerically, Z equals 0.17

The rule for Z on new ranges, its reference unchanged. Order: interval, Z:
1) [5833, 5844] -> 0.65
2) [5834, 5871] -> 0.52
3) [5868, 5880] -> 0.41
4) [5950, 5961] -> 0.45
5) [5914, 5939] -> 0.43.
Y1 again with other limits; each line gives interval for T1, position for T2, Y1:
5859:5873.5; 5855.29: 0.92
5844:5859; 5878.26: 1.20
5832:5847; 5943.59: 1.14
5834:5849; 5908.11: 1.44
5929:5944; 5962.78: 1.06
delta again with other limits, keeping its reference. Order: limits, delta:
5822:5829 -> 5823.03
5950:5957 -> 5950.43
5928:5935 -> 5932.65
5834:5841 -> 5839.14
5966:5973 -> 5972.40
